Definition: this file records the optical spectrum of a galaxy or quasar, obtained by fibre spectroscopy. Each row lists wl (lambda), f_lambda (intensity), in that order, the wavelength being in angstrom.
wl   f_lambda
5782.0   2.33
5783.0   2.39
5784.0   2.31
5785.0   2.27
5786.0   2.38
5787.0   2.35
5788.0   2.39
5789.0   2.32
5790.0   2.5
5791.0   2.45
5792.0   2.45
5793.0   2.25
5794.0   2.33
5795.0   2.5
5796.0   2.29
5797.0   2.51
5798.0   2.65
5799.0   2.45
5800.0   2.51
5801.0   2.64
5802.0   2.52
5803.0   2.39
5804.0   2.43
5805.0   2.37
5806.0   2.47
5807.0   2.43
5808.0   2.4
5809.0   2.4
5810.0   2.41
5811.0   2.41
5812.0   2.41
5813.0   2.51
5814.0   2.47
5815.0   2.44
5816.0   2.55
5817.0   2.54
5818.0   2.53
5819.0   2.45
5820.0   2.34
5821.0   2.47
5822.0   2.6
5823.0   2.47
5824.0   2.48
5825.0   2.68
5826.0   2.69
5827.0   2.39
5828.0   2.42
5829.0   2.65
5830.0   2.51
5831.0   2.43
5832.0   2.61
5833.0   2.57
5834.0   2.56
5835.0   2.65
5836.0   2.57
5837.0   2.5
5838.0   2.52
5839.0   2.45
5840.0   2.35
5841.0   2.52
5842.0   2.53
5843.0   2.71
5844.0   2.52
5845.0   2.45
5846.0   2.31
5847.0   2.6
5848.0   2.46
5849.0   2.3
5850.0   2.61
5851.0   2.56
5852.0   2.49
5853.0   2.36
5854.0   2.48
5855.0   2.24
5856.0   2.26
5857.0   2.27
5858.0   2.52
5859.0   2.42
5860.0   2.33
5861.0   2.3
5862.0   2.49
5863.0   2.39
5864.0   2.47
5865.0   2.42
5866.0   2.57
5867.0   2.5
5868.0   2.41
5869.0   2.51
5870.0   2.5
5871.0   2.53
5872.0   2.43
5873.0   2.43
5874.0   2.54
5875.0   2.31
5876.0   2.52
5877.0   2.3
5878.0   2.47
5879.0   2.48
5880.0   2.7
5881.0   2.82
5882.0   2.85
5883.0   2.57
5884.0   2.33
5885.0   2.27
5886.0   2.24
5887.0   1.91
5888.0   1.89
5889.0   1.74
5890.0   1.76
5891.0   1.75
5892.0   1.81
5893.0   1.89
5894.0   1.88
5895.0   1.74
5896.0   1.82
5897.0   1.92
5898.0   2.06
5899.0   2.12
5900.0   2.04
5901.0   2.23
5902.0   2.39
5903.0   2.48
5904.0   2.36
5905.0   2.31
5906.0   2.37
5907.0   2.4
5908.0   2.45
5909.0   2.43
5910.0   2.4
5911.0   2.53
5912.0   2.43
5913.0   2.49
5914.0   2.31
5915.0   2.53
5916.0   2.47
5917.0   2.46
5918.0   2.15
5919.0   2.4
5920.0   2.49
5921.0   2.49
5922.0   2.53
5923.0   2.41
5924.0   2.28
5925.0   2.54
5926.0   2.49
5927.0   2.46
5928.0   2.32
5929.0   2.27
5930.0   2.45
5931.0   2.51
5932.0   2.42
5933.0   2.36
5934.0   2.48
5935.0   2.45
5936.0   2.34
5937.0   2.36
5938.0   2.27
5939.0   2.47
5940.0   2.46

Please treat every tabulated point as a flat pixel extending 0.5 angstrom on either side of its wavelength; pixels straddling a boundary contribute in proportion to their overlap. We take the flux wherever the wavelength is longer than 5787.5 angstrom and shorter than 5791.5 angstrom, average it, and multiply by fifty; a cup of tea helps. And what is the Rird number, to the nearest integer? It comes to 121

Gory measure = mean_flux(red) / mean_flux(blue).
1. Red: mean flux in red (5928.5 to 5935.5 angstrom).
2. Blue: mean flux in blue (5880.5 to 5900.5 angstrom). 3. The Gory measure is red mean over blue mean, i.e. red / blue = 1.17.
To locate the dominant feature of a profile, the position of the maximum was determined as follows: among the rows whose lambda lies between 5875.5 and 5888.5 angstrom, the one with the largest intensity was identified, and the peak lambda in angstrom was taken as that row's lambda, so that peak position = 5882.0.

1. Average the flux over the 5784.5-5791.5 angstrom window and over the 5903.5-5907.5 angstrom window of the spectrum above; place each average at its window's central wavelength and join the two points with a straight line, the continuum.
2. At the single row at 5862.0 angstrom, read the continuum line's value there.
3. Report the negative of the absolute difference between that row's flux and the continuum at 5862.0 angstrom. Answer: -0.12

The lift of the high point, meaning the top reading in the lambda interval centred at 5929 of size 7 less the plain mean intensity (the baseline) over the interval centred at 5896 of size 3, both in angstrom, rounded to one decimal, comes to 0.7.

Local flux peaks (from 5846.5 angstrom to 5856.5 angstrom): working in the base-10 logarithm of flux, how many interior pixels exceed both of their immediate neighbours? 2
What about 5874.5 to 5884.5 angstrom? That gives 2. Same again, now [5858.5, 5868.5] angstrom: 3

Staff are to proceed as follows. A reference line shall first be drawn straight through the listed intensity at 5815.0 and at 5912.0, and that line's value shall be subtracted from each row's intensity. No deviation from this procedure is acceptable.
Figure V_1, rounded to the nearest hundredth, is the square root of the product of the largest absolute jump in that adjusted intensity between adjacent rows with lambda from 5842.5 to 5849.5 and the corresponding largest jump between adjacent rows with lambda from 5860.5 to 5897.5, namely 0.31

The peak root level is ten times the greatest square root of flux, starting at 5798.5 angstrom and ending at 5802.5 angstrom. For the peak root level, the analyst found 16.2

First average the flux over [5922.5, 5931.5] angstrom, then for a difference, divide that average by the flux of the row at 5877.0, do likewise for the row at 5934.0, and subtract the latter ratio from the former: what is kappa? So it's 0.08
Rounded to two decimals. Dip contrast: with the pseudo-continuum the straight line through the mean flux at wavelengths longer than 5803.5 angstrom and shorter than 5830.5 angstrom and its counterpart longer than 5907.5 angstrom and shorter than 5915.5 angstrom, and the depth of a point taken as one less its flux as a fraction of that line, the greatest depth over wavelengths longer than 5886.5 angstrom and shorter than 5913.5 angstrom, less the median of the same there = 0.16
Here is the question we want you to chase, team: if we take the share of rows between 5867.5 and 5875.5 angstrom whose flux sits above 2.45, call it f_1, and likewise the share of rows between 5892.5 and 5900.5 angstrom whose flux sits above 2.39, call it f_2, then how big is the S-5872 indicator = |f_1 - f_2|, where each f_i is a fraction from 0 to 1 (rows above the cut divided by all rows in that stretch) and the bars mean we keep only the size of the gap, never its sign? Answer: 0.5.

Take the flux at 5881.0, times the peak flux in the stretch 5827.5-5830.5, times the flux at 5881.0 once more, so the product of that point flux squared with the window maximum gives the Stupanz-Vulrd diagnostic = 21.1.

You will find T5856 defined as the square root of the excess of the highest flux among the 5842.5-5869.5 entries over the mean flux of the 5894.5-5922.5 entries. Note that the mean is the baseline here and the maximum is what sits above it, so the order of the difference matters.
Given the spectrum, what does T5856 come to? 0.63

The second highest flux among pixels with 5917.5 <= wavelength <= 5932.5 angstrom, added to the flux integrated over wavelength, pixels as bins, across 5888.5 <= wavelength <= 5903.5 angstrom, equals 32.2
